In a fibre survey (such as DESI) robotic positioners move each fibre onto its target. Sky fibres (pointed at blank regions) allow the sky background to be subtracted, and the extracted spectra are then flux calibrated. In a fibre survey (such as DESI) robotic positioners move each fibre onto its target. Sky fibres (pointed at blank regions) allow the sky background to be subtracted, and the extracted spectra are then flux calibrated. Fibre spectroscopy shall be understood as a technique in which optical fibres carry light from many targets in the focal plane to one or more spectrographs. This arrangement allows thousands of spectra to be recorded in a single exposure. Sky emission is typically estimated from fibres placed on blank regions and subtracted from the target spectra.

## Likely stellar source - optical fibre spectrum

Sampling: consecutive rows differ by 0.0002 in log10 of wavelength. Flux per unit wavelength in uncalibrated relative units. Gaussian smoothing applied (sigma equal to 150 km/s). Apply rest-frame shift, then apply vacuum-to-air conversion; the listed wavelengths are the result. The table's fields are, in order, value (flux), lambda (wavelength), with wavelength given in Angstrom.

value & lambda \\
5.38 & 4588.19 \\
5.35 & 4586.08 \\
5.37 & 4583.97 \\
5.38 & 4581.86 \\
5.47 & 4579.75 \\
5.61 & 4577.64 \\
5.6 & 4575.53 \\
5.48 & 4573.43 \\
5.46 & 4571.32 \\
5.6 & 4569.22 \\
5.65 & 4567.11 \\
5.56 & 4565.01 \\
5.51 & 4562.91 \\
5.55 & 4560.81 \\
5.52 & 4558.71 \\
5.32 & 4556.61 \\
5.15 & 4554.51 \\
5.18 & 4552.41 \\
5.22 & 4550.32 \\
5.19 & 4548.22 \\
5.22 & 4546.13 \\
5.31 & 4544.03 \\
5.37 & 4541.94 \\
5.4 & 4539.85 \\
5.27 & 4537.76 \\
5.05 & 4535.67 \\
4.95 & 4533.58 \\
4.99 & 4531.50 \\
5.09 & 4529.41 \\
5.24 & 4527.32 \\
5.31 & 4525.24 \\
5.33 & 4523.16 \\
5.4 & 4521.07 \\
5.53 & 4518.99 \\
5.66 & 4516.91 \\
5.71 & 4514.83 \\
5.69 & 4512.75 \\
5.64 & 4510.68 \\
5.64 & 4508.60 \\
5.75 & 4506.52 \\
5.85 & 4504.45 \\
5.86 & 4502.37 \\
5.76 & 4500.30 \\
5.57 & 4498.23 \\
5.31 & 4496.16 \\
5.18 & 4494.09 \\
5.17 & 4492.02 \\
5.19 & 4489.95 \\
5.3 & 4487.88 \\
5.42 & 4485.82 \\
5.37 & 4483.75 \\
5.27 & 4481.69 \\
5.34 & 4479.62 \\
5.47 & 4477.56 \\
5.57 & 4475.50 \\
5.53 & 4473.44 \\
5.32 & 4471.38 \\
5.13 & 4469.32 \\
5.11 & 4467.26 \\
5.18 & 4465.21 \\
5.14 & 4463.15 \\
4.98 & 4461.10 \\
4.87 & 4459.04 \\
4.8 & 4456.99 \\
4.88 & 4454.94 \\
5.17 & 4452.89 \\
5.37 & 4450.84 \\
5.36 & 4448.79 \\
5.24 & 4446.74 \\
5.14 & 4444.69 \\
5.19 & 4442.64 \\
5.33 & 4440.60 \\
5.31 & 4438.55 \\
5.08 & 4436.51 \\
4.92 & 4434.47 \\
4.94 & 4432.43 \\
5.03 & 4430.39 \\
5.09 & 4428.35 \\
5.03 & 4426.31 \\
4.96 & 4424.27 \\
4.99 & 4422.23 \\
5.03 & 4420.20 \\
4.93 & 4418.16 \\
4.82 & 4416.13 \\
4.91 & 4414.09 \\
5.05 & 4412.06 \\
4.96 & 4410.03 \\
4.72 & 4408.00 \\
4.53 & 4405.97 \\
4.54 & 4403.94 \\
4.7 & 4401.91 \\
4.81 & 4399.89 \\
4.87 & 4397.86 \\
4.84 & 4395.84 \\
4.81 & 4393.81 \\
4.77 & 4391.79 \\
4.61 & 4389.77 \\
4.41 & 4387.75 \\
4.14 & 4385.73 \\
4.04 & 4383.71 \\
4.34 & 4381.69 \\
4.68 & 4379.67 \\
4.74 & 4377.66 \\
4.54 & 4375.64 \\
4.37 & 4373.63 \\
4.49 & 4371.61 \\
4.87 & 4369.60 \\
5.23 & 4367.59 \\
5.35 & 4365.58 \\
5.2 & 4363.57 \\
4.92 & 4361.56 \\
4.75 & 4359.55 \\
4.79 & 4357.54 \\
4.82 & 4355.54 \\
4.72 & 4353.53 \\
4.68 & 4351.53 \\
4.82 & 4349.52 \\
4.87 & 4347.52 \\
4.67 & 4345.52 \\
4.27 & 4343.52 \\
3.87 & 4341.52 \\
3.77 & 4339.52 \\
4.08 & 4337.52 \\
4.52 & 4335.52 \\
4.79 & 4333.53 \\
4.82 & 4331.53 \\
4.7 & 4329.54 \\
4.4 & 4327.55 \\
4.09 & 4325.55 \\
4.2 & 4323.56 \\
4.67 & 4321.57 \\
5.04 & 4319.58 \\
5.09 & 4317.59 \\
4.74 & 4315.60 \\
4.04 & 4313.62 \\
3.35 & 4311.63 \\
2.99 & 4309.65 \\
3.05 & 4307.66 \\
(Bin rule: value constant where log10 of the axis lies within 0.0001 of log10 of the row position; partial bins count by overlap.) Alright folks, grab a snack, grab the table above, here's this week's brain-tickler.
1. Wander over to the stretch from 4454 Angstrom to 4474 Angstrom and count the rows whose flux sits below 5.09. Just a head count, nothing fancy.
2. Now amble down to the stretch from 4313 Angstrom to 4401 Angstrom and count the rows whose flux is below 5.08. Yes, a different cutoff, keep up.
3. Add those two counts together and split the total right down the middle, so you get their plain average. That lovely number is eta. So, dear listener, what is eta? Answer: 22.0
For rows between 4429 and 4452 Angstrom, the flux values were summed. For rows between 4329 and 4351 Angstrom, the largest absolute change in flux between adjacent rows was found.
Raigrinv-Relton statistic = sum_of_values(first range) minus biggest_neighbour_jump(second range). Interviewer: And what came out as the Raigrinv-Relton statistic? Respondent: 56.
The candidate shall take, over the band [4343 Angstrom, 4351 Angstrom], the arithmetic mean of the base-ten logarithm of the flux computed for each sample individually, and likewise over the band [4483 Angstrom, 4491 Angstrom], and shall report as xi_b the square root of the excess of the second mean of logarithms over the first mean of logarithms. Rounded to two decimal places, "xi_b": 0.24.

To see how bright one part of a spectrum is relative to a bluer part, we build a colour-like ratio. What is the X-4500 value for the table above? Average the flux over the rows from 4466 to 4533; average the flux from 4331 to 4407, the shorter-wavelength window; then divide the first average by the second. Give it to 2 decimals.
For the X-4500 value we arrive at 1.17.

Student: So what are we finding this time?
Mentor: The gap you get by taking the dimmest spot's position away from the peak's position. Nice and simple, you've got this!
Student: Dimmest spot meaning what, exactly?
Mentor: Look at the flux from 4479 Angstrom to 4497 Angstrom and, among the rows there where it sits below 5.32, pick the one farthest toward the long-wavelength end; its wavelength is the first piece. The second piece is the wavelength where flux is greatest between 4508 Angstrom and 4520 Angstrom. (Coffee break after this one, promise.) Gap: 18.7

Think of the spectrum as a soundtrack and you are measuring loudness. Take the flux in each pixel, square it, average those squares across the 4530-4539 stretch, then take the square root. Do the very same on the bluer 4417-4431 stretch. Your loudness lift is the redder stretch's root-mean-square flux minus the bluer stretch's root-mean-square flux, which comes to 0.1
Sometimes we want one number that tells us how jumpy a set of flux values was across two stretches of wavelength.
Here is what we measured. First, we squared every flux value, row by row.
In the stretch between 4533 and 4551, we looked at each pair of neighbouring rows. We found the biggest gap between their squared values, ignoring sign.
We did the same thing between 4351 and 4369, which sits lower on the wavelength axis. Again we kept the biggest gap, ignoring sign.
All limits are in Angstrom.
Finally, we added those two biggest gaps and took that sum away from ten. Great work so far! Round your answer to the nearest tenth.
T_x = 4.9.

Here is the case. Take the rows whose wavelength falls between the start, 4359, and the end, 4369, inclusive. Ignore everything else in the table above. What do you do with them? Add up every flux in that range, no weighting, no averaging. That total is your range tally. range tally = 25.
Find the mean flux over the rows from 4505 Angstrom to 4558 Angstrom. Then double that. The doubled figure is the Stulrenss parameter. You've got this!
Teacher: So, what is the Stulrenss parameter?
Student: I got 10.7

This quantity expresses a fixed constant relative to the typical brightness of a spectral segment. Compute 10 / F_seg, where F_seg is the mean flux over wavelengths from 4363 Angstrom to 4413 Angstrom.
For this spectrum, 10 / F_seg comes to 2.13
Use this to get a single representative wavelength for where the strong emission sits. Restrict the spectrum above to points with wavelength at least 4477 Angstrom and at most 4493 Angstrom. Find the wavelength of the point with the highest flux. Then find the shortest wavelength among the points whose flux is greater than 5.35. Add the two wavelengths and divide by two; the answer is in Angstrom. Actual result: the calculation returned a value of 4477.6 Angstrom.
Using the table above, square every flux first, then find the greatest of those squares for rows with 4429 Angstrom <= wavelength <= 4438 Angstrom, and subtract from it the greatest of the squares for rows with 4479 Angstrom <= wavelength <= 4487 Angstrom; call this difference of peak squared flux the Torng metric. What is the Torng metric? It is -3.6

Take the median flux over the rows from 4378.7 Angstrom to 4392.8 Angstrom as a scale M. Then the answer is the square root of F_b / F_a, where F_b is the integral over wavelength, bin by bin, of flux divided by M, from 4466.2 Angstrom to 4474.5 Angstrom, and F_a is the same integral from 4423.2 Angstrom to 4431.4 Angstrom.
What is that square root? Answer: 1.03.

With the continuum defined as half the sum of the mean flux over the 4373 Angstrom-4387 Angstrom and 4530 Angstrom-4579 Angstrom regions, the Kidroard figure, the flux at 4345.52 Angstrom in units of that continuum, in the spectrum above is 0.96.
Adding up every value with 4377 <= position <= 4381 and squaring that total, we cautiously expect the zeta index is 89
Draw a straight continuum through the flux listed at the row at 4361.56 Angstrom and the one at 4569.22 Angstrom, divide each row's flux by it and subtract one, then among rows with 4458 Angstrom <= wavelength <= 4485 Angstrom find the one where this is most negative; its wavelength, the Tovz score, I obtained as 4459.04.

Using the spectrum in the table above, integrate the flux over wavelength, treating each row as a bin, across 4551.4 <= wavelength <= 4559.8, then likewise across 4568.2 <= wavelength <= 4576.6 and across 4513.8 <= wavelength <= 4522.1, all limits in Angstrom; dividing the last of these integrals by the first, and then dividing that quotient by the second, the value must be 0.0224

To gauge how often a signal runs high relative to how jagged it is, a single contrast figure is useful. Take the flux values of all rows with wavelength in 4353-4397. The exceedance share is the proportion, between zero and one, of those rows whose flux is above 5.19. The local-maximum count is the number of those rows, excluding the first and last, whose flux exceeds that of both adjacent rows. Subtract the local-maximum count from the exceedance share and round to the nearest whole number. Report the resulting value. -3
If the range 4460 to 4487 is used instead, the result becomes -1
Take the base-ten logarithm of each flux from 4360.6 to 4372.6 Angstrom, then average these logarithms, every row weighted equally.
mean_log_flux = 0.699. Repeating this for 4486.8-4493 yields 0.718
